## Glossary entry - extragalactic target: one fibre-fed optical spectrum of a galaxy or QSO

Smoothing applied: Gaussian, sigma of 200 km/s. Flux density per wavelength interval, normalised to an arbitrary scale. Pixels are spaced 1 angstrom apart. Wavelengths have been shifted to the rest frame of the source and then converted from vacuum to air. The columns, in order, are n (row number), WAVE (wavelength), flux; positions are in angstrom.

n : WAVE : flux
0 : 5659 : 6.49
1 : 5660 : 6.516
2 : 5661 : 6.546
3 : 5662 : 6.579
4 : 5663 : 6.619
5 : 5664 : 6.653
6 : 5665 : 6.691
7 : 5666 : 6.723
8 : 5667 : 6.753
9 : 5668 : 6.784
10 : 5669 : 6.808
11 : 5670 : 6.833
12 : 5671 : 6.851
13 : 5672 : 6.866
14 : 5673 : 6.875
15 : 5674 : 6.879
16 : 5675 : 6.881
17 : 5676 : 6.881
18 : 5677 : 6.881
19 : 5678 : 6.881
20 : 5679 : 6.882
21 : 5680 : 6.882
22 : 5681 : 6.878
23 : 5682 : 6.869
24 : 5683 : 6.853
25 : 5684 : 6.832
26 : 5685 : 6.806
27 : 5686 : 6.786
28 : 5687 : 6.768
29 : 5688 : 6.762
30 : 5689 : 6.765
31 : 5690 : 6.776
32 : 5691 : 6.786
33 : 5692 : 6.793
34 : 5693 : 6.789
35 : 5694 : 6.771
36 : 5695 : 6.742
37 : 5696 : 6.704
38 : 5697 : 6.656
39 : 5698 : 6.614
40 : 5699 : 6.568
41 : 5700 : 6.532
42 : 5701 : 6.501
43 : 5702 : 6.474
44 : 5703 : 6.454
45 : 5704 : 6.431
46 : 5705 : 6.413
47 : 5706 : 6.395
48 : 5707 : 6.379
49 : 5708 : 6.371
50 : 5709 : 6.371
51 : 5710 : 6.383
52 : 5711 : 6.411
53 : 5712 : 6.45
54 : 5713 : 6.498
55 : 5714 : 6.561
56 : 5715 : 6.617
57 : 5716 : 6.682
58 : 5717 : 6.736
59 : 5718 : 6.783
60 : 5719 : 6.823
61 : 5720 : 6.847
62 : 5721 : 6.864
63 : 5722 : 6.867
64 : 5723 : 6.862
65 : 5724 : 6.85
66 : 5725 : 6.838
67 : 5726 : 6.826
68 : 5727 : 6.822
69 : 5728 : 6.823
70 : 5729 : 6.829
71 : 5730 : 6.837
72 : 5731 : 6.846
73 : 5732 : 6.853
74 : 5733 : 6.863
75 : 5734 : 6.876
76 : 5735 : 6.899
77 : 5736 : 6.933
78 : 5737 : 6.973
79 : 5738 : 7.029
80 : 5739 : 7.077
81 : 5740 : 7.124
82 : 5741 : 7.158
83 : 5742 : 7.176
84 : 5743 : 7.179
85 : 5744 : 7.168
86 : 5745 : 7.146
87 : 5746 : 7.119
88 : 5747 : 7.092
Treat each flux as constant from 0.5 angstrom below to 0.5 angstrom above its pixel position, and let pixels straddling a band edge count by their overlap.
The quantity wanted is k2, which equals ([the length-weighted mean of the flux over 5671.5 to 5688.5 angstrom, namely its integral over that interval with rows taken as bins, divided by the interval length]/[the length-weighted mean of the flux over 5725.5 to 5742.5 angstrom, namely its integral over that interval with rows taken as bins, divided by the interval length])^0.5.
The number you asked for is 0.99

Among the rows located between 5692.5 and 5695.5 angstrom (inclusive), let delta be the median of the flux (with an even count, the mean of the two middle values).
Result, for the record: 6.77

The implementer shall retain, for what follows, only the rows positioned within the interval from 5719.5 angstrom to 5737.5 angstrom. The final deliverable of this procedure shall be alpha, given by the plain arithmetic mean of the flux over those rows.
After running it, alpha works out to 6.862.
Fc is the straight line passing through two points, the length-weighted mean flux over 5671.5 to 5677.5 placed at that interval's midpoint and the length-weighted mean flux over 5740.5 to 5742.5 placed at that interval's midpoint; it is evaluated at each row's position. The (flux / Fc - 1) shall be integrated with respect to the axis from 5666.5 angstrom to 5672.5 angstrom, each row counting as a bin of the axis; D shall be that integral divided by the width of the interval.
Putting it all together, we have -0.006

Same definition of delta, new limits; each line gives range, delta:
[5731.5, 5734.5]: 6.86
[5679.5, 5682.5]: 6.88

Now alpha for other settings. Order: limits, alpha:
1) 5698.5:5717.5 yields 6.486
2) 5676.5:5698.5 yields 6.794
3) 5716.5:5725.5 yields 6.830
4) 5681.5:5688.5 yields 6.811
